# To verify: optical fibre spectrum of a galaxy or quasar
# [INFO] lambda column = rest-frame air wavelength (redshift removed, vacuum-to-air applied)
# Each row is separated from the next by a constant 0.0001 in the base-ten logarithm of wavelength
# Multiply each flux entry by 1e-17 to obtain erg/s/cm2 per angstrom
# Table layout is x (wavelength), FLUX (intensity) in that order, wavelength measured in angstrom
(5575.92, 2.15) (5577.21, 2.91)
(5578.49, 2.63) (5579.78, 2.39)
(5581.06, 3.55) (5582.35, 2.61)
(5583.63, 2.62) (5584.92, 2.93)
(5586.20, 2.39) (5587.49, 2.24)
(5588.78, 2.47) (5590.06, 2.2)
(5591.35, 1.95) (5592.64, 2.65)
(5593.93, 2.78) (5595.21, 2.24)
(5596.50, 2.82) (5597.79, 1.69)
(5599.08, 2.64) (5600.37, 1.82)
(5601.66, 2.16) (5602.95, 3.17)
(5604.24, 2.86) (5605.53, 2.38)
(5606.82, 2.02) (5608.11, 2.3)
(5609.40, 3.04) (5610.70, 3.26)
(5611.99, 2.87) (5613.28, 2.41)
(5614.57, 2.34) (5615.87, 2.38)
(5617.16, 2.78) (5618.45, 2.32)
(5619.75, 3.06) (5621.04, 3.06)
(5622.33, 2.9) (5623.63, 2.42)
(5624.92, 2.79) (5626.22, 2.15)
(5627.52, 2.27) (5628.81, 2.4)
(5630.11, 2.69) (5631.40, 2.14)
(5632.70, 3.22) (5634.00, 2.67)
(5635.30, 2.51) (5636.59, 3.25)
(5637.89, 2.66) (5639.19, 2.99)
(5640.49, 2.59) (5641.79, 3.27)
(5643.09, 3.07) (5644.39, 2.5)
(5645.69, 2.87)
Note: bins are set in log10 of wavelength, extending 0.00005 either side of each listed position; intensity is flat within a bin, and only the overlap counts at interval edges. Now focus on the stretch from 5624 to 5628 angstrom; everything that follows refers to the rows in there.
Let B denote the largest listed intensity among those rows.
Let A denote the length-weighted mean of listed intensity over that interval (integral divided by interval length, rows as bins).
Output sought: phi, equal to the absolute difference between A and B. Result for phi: 0.38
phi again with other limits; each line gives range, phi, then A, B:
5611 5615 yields 0.25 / 2.62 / 2.87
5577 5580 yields 0.27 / 2.64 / 2.91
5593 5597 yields 0.21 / 2.61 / 2.82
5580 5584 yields 0.65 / 2.90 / 3.55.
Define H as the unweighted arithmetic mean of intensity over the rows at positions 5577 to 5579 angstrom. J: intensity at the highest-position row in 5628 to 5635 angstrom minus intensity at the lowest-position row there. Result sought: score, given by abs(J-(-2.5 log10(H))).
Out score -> 1.38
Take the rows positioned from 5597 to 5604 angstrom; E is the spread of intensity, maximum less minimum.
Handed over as 1.5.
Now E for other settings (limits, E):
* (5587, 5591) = 0.3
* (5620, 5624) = 0.6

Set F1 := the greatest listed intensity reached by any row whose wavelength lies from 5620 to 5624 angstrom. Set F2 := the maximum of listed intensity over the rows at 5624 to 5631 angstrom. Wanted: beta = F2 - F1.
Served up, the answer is -0.3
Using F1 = 3.06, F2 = 2.79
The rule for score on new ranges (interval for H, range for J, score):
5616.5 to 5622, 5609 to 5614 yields 0.49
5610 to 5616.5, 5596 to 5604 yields 1.41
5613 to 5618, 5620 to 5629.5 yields 0.33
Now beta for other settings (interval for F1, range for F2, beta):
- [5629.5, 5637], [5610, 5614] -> 0.0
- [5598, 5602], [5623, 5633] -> 0.6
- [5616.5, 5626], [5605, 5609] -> -0.7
